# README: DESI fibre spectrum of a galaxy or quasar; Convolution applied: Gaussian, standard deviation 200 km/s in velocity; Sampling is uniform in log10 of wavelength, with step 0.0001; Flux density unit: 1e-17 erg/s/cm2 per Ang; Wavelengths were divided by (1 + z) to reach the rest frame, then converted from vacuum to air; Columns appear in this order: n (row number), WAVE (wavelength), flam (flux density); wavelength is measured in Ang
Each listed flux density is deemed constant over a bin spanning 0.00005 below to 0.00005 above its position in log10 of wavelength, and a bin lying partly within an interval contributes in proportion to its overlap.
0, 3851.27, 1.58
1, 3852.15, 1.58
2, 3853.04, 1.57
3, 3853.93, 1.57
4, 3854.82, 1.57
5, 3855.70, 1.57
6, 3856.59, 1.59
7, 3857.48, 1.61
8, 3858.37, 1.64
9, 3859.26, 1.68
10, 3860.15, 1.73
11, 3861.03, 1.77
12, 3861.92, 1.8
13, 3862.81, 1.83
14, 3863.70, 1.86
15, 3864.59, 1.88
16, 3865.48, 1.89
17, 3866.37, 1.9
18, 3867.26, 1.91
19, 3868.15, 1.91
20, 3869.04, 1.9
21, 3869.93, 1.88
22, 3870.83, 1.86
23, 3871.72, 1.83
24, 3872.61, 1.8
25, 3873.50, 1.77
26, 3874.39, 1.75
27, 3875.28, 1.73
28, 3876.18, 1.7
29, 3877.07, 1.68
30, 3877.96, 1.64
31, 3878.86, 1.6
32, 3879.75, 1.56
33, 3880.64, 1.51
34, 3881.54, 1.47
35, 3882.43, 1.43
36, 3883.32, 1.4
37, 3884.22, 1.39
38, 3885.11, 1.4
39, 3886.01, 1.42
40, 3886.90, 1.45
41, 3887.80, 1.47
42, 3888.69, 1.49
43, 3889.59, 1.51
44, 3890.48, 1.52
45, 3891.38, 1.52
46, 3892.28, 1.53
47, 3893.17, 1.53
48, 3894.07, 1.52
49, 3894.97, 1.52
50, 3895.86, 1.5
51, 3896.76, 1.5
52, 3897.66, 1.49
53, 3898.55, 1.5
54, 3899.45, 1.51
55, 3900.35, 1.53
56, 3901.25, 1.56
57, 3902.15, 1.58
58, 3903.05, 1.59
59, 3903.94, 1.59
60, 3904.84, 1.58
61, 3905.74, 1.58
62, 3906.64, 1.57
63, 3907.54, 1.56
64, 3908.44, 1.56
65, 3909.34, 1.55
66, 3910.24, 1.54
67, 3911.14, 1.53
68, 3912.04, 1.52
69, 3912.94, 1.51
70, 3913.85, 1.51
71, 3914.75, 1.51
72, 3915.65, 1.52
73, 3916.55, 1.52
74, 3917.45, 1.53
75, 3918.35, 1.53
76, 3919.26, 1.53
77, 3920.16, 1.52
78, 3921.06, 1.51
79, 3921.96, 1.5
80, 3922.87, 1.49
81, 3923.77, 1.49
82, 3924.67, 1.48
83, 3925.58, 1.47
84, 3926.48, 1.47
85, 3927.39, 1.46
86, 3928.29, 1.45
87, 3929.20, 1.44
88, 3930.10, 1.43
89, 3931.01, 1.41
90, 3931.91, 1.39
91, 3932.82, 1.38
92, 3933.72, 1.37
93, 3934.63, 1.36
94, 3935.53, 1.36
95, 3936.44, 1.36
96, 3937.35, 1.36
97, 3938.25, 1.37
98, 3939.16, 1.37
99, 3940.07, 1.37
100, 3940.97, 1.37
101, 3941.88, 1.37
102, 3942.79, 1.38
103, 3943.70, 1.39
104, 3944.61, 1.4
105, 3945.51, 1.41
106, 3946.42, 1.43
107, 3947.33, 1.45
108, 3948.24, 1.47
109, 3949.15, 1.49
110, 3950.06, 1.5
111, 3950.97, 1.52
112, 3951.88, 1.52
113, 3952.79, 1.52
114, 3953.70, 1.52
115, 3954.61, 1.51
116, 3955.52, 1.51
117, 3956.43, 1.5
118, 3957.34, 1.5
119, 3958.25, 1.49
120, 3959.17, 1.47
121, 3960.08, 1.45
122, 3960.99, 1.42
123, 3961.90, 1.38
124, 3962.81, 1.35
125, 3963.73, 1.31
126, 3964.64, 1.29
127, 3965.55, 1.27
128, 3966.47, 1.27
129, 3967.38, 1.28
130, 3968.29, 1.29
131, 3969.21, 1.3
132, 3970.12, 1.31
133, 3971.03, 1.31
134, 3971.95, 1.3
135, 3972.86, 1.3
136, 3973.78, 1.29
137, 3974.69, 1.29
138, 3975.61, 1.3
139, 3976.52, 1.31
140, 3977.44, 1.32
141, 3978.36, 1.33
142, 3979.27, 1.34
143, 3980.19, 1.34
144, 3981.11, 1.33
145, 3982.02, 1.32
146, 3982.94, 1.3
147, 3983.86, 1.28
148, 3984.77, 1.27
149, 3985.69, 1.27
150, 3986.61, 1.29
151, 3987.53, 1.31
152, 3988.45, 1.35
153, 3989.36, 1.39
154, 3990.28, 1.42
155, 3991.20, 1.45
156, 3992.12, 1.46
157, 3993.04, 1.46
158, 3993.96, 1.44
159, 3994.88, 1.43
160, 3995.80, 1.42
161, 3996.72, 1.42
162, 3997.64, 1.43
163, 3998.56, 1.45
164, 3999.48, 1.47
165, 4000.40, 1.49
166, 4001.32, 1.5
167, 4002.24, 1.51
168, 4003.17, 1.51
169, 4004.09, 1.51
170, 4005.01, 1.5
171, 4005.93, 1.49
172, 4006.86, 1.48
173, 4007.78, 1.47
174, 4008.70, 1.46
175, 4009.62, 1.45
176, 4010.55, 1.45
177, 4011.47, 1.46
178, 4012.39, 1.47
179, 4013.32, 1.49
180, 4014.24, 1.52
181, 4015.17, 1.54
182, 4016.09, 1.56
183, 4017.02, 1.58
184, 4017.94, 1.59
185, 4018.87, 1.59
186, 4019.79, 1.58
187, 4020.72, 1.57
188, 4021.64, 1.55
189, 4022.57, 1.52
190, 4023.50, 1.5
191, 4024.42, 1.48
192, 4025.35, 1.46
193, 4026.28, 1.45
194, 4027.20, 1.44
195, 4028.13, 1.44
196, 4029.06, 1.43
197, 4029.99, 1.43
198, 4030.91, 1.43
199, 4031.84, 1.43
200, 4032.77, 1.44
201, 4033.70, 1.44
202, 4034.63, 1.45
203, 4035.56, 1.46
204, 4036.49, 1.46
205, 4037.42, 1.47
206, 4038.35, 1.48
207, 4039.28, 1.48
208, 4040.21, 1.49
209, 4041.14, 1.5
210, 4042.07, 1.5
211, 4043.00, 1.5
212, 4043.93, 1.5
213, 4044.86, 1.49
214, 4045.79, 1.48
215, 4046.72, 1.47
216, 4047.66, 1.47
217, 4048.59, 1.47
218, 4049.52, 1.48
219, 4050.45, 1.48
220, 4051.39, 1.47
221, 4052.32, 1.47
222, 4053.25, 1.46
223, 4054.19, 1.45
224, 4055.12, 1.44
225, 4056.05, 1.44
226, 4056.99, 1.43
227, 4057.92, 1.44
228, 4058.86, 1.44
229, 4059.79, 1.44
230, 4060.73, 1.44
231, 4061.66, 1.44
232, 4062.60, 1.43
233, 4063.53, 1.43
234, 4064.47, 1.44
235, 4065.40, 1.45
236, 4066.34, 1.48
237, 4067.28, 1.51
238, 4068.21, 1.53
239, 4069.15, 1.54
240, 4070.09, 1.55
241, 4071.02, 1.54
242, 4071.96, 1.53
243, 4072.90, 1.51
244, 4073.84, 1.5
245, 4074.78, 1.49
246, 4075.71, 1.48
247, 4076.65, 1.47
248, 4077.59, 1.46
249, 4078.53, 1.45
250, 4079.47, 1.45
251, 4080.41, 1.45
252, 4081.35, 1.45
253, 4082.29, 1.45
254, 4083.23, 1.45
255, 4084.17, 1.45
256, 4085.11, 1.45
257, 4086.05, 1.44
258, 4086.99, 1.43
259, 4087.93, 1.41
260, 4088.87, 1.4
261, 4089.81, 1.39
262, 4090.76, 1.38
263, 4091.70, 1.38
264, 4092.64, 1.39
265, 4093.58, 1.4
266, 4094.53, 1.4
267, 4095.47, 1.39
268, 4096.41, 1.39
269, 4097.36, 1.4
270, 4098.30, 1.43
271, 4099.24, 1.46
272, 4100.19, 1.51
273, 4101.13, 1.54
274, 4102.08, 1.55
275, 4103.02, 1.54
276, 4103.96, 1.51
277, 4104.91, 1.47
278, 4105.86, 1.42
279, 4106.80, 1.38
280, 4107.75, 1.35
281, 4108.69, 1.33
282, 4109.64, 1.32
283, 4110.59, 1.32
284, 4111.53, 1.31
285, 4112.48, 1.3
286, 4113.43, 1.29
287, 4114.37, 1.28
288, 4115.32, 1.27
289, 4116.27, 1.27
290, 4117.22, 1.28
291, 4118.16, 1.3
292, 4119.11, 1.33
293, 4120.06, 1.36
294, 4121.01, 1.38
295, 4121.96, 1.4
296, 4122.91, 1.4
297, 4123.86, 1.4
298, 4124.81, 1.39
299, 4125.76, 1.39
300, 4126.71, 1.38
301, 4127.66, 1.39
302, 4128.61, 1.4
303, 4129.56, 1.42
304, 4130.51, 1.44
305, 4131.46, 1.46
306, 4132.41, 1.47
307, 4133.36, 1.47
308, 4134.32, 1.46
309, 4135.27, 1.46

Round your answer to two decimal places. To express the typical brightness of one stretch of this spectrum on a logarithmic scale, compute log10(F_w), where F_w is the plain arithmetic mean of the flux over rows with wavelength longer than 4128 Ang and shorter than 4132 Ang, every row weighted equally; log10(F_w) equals 0.16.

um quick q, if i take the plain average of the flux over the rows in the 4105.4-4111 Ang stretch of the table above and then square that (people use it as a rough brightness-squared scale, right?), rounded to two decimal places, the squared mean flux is 1.83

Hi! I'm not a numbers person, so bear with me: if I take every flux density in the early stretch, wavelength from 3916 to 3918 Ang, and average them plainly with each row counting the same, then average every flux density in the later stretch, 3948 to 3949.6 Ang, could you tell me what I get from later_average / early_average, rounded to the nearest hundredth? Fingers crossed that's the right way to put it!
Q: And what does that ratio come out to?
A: 0.97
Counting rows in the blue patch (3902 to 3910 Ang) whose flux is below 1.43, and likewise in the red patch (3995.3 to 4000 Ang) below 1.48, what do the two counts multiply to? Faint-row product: 0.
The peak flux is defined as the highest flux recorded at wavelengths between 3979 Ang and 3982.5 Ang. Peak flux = 1.34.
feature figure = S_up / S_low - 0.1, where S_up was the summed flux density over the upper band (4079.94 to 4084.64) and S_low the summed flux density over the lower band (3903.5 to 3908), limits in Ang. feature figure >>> 0.8201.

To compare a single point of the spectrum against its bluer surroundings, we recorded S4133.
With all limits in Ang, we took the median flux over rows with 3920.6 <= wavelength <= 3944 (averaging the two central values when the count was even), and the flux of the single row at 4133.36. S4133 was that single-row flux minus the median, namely 0.1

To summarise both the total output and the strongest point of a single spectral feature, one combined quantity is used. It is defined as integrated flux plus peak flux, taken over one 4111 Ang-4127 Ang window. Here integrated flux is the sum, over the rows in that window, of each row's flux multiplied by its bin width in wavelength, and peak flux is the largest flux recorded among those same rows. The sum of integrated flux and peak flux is 23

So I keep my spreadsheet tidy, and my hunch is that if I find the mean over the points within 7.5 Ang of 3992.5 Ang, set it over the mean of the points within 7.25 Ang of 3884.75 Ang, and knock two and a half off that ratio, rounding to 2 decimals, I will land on -1.56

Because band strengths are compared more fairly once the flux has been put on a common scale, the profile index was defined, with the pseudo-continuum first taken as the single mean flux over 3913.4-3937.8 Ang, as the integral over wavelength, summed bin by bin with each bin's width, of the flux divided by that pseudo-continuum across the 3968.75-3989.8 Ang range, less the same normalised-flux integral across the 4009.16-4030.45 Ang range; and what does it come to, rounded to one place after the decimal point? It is -3.0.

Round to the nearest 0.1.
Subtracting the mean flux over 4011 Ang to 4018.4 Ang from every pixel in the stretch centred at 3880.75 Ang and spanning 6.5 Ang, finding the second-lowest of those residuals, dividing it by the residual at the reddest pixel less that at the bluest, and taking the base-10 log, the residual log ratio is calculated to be -0.4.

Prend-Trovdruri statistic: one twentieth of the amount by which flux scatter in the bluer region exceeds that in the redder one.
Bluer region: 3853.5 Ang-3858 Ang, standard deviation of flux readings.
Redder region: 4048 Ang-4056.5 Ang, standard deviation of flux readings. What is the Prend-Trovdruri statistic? 0.0001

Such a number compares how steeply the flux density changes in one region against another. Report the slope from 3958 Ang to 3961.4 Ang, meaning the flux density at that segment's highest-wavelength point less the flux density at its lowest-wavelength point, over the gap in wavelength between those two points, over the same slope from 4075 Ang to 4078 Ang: 2.4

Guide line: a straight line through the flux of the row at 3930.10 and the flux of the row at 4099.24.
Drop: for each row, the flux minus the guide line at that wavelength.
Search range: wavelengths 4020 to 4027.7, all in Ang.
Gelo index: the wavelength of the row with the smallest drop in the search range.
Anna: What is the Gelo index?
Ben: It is 4027.20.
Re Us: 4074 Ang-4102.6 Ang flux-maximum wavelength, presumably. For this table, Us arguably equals 4102.08 Ang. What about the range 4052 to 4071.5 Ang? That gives 4070.09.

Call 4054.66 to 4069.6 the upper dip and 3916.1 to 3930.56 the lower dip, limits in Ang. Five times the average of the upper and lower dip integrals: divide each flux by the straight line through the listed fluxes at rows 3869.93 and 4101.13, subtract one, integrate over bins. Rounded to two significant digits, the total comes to -9.5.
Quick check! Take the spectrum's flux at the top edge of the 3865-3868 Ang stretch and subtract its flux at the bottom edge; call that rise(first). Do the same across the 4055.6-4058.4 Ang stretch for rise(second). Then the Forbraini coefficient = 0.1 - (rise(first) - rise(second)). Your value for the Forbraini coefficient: 0.08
